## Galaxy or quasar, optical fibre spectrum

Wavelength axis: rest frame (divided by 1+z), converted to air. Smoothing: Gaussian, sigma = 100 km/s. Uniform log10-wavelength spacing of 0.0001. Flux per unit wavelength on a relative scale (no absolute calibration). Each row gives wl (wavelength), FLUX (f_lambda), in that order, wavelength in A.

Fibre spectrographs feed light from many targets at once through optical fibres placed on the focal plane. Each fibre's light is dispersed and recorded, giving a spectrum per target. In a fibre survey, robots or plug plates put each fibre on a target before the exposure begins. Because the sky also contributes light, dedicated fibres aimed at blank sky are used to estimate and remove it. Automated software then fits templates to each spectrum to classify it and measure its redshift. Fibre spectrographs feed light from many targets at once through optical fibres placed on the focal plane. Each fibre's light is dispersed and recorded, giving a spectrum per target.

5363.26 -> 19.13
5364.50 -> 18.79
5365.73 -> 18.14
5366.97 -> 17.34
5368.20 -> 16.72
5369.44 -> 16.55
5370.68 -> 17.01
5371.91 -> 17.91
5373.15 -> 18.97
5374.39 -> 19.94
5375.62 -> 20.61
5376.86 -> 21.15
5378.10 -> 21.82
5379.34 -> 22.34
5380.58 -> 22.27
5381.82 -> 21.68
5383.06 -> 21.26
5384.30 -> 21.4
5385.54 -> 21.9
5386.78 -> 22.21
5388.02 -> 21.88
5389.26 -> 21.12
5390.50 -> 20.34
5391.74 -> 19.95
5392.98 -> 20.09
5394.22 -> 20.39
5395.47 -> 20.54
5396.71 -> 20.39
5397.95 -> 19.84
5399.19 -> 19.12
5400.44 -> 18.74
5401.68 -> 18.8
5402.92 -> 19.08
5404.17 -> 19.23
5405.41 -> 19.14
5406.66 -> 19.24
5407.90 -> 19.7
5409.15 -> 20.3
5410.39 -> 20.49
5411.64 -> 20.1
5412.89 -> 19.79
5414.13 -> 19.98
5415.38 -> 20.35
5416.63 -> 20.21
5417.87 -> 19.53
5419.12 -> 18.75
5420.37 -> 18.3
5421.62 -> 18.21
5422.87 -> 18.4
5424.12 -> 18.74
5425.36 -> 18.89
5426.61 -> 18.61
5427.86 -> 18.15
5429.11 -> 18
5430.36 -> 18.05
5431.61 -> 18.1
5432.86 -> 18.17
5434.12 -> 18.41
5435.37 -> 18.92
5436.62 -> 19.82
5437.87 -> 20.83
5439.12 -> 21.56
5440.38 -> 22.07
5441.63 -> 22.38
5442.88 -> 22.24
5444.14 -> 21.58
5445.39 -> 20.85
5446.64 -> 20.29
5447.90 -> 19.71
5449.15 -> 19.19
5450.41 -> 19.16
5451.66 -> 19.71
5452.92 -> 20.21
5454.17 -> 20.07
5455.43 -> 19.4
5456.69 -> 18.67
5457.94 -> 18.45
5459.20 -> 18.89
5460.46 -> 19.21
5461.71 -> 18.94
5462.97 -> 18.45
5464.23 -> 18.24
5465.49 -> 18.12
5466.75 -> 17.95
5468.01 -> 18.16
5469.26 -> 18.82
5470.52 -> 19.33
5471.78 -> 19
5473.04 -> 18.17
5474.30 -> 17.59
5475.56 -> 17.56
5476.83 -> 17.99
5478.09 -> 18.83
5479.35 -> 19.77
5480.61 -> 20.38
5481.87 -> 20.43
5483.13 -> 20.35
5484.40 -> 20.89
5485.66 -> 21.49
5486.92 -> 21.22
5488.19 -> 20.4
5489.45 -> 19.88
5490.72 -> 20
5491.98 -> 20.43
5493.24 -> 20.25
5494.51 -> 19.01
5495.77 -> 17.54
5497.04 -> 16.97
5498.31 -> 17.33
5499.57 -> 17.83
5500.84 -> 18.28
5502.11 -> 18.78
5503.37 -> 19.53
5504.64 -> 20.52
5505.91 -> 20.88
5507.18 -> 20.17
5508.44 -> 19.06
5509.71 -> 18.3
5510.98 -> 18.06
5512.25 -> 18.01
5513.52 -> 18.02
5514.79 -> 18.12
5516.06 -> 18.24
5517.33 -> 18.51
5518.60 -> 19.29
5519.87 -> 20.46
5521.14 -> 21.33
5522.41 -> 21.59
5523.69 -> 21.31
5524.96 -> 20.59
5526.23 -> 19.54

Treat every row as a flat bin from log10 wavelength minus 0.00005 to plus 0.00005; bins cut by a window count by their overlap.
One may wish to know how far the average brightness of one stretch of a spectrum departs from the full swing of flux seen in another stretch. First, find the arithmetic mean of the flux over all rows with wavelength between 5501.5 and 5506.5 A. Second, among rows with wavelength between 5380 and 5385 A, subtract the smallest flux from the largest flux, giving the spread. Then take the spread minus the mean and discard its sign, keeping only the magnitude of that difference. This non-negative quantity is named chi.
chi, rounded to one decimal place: 18.9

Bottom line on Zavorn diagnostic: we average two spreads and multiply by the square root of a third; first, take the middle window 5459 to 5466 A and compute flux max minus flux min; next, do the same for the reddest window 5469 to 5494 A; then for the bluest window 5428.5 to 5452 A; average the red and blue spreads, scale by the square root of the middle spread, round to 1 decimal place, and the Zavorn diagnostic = 4.3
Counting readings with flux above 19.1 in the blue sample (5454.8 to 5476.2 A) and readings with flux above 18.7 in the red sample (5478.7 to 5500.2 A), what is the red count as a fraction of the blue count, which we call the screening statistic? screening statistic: 4.3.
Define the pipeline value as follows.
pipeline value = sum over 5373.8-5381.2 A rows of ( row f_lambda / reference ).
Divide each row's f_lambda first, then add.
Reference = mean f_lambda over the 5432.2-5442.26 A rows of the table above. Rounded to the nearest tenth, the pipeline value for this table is 6.3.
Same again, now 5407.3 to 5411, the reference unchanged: 3.0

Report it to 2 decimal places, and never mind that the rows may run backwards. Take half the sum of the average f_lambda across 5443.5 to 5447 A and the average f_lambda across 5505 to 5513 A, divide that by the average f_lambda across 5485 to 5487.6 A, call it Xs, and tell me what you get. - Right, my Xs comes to 0.94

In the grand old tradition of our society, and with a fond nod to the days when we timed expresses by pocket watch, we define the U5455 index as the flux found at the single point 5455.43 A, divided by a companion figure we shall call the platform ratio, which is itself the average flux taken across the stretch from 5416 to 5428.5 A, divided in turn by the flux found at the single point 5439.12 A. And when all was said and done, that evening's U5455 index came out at 22.3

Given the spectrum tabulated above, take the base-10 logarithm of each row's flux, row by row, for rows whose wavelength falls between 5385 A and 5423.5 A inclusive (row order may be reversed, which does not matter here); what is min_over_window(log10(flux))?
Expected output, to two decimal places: 1.26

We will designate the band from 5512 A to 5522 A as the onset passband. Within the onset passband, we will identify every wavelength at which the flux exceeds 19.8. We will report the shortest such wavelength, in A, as 5519.87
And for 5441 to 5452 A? 5441.63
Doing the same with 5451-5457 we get 5452.92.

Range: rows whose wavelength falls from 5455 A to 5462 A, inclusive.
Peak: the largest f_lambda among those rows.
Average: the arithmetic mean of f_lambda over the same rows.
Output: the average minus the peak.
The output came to -0.5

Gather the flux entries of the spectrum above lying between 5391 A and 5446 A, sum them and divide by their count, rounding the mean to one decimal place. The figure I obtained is 19.6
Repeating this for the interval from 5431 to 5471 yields 19.6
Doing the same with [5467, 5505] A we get 19.2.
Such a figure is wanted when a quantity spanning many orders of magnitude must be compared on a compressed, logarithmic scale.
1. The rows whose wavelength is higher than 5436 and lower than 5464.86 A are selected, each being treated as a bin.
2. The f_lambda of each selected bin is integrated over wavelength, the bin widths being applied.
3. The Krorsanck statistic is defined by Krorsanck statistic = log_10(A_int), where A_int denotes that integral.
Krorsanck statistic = 2.76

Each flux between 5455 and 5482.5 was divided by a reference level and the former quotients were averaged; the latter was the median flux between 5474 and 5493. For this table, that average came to 0.92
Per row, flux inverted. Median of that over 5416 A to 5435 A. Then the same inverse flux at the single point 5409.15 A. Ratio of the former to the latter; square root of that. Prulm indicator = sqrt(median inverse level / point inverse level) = 1.05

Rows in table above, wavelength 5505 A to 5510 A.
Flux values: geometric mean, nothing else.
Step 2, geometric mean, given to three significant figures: 19.6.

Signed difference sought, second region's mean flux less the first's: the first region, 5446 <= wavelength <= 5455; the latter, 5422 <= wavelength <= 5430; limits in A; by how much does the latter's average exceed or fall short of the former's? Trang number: -1.3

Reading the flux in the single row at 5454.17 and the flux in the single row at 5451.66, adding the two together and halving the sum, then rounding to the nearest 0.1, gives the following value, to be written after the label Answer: 19.9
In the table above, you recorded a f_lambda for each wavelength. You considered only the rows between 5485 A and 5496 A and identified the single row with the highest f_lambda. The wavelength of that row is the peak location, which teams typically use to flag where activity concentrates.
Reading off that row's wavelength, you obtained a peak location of 5485.66 A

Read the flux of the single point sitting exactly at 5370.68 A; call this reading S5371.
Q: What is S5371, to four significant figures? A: 17.01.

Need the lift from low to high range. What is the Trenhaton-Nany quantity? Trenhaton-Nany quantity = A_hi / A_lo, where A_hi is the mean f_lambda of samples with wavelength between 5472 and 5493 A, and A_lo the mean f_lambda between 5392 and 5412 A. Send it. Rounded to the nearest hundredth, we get 1.00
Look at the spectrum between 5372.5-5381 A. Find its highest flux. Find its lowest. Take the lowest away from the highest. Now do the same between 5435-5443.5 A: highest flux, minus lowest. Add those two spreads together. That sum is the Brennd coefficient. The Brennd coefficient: 6.83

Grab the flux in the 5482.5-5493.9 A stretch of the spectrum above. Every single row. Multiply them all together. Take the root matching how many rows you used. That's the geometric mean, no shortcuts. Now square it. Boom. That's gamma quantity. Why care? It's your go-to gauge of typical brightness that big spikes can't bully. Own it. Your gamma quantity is 422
